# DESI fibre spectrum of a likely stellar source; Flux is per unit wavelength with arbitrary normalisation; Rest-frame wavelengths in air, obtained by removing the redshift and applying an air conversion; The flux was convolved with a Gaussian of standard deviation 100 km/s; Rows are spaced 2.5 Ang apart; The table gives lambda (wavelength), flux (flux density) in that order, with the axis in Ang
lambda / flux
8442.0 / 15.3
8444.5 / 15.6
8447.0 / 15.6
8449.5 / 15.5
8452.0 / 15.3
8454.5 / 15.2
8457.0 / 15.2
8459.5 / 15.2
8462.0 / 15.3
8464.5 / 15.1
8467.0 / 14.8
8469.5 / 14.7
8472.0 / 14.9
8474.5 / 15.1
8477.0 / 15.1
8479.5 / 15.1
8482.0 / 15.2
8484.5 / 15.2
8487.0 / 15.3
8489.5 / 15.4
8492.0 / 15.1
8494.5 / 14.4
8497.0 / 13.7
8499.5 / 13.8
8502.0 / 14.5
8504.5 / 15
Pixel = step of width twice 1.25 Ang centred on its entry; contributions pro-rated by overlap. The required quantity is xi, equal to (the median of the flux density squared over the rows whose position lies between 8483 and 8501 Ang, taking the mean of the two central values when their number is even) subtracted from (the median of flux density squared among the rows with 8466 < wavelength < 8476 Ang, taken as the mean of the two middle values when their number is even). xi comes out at -7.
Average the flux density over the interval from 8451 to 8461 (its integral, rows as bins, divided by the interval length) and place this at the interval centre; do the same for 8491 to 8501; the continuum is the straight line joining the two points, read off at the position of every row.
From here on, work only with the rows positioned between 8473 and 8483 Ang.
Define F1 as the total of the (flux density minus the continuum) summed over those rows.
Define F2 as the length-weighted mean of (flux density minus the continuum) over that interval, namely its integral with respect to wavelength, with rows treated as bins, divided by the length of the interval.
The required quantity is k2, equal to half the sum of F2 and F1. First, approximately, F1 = 1.8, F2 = 0.44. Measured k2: 1.1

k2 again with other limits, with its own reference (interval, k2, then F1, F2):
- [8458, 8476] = 0.2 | 0.4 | 0.07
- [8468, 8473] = -0.1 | -0.1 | -0.07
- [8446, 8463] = 0.3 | 0.5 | 0.06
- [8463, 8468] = 0.0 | -0.1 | -0.01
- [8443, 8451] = 0.2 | 0.4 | 0.10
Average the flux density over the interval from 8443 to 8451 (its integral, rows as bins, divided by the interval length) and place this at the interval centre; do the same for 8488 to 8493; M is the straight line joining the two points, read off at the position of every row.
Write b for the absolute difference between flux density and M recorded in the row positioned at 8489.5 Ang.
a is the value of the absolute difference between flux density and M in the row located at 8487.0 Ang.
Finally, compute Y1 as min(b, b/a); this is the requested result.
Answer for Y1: 0.13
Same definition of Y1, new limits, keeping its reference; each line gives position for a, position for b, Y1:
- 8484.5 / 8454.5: 0.30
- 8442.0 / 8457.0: 0.28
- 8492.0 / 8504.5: 0.17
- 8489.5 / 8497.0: 1.52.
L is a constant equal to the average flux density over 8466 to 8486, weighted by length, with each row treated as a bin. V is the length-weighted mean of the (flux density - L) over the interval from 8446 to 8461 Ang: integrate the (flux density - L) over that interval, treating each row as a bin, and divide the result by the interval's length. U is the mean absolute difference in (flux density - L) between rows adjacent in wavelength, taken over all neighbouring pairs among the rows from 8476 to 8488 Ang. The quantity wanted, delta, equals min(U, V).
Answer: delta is 0.05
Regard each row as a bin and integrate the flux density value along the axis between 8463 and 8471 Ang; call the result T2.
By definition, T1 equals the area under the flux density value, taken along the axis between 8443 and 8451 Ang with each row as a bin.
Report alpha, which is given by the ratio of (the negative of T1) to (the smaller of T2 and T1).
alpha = -1.04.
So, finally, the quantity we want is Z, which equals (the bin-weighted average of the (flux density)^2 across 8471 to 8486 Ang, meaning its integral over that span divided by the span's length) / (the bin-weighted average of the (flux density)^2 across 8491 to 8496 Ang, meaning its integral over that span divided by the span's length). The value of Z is 1.06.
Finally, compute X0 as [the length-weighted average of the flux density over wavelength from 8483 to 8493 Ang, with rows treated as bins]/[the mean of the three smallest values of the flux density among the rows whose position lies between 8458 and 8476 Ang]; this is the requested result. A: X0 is 1.03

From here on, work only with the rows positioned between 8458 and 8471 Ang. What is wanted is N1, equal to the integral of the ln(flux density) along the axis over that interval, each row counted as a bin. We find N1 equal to 35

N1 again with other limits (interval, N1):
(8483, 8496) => 35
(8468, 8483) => 41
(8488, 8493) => 14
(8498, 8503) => 13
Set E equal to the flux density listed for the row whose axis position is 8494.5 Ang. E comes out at 14.4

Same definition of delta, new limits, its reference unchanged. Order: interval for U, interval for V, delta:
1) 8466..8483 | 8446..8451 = 0.10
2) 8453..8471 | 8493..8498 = -0.90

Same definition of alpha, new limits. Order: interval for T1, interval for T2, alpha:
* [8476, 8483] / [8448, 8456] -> -1.00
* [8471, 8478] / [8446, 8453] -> -1.00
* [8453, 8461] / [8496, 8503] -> -1.24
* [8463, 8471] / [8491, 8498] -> -1.18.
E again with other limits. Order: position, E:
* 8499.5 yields 13.8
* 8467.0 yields 14.8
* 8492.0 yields 15.1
